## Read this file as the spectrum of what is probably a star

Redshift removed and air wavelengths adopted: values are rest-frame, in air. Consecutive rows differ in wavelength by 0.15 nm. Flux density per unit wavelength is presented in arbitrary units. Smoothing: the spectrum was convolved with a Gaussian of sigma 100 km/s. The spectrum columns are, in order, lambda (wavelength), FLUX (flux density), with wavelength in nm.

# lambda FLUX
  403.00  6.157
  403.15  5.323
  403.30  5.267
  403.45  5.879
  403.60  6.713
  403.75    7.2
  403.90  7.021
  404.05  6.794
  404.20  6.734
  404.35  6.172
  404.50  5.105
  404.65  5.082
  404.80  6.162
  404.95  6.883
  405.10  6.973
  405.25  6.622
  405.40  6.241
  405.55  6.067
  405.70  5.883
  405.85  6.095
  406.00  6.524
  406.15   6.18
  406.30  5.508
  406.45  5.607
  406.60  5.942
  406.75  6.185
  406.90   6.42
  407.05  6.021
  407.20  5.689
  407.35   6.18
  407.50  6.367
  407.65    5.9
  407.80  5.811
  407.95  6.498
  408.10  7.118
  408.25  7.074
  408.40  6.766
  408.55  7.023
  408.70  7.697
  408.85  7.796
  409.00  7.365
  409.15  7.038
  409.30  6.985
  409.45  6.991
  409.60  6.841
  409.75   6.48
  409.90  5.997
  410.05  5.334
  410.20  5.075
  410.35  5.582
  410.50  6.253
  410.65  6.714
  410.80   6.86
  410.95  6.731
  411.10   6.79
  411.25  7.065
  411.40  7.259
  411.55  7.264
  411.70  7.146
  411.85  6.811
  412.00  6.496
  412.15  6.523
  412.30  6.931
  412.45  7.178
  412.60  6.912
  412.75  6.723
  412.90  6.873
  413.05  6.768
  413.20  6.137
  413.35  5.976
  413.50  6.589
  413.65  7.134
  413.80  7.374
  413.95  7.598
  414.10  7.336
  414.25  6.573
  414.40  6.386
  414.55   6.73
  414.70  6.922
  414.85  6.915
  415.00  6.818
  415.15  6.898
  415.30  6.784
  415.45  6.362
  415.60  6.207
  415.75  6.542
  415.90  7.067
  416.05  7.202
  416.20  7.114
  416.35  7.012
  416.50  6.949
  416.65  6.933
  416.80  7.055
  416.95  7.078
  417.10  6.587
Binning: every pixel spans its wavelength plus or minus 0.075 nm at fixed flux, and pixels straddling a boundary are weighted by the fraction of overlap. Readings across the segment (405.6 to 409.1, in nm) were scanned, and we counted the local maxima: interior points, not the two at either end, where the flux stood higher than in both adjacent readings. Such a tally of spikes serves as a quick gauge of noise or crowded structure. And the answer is 5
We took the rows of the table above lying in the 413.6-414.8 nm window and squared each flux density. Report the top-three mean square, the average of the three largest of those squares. 55.3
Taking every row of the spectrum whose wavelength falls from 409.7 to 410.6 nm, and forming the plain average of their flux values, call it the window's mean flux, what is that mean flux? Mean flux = 5.79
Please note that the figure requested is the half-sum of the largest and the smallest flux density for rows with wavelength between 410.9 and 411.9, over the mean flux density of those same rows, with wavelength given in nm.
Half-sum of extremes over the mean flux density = 1.00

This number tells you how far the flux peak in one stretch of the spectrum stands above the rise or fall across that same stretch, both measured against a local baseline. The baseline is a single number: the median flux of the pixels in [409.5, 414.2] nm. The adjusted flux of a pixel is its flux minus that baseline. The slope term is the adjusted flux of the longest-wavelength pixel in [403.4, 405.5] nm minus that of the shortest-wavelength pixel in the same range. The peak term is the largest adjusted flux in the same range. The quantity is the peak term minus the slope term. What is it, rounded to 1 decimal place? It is 0.0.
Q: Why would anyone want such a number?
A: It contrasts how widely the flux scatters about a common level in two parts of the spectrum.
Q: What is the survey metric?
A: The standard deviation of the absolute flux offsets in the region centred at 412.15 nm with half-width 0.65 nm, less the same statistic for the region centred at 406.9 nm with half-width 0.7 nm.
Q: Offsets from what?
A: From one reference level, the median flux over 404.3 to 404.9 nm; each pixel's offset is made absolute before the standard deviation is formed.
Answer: -0.01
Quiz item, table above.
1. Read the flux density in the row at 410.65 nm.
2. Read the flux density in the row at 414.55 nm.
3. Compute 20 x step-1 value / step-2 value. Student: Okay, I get 20.0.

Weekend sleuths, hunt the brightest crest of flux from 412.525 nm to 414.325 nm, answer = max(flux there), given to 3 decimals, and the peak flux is 7.598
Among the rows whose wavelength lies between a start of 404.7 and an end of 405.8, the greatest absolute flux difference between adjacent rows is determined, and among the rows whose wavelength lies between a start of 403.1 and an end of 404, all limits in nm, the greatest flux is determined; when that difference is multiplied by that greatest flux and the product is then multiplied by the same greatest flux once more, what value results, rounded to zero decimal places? 37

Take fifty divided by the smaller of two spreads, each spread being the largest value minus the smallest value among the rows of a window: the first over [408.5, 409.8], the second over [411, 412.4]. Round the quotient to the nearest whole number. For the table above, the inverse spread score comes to 65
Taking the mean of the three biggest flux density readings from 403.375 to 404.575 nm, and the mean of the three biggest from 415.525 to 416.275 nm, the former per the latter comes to 0.98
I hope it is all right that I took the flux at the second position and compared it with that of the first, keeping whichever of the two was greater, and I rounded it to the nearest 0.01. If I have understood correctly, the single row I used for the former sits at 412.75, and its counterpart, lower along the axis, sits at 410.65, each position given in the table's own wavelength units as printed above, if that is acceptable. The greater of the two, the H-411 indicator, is 6.72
